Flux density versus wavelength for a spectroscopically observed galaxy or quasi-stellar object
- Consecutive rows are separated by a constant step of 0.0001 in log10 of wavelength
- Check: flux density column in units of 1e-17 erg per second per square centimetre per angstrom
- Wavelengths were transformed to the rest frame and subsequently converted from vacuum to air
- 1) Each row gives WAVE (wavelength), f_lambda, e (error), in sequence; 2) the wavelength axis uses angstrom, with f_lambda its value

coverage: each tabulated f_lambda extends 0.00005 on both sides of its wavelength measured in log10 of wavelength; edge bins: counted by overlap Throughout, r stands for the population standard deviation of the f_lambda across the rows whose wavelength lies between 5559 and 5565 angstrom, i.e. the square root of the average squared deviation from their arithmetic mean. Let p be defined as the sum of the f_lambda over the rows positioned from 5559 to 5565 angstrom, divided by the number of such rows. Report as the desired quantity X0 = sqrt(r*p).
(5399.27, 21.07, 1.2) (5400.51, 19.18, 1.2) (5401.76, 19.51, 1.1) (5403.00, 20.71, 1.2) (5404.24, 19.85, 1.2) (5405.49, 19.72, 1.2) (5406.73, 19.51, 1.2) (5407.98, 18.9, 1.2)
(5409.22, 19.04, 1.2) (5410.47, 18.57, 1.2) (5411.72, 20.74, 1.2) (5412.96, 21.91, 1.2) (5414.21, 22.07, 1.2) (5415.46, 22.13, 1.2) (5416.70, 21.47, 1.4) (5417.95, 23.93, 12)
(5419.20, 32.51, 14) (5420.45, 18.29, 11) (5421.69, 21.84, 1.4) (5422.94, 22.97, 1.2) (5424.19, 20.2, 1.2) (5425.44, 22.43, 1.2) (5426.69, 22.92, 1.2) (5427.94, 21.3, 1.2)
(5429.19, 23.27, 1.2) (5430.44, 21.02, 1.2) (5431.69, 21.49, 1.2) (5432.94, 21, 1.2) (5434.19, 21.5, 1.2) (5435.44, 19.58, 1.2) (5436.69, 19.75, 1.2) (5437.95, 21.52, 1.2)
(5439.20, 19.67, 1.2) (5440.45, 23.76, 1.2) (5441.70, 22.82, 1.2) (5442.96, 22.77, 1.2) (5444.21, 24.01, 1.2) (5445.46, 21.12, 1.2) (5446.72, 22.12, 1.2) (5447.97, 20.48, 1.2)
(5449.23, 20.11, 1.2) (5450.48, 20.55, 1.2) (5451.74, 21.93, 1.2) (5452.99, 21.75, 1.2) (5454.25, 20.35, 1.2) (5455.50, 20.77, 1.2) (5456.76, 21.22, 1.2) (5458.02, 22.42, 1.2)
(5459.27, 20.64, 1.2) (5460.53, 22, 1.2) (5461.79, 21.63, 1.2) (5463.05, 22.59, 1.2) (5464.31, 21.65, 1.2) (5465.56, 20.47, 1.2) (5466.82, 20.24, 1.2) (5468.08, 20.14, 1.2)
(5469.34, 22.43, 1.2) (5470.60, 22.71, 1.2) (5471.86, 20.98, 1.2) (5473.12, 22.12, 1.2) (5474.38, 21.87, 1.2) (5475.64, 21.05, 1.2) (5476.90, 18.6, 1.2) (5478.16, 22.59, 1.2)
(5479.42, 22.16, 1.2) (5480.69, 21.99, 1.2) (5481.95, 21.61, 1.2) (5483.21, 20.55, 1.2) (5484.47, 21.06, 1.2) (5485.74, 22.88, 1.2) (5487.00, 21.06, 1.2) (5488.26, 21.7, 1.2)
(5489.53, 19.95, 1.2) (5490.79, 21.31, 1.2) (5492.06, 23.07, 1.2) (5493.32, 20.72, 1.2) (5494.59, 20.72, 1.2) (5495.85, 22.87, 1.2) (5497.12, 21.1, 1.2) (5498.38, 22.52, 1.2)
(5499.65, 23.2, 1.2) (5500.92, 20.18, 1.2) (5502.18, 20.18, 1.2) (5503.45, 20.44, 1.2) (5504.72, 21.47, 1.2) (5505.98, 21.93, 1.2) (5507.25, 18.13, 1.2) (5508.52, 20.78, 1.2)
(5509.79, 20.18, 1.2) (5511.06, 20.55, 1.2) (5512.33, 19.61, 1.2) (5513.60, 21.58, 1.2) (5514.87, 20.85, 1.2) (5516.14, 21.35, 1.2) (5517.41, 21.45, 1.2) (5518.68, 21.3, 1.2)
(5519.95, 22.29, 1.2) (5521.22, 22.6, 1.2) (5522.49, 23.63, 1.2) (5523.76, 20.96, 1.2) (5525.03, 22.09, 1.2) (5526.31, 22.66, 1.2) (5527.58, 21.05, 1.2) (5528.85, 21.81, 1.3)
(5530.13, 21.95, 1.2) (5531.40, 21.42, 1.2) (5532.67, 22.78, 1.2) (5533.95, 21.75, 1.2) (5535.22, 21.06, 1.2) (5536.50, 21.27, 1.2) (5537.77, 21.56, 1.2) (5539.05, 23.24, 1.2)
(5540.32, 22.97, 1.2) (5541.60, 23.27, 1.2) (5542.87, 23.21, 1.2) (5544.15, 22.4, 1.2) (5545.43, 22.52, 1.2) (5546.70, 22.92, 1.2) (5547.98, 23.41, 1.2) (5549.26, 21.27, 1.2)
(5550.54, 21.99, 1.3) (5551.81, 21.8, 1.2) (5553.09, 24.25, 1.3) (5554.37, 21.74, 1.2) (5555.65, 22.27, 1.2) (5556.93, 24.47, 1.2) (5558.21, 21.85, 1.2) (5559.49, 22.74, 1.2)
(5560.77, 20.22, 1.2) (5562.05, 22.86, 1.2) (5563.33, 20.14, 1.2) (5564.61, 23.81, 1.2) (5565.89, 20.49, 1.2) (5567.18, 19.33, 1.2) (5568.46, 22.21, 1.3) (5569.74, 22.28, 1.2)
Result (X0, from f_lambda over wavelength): 5.7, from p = 22.0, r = 1.50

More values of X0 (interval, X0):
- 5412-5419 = 4.3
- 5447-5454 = 3.9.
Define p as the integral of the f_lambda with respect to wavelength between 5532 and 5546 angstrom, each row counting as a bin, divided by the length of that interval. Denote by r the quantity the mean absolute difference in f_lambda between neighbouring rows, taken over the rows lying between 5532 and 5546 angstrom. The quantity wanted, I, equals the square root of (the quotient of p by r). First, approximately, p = 22.4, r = 0.55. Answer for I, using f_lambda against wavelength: 6.4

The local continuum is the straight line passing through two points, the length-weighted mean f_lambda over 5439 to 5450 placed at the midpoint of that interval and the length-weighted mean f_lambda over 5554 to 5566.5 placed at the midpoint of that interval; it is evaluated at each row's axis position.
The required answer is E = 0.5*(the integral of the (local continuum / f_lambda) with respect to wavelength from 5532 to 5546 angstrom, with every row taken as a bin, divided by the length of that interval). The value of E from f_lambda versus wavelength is 0.494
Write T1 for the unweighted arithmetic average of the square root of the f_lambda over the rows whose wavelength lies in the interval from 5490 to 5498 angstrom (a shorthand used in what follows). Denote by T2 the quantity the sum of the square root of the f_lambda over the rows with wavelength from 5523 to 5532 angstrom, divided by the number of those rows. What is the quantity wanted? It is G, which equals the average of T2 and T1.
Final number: 4.65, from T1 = 4.65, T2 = 4.66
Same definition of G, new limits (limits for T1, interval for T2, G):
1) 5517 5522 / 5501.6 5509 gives 4.60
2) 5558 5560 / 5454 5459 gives 4.66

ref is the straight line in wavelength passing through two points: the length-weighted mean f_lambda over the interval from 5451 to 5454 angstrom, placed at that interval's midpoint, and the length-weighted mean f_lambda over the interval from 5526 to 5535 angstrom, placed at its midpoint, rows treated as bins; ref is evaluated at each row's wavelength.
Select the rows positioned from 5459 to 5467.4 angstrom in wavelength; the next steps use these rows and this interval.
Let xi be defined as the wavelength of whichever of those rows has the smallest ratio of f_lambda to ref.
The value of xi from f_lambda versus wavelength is 5466.82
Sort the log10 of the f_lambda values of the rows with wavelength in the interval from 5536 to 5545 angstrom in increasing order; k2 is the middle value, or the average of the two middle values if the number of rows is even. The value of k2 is 1.36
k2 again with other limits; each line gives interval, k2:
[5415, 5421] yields 1.34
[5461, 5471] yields 1.34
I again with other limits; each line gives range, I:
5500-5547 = 5.0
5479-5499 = 4.1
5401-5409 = 5.7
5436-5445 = 3.6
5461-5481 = 4.4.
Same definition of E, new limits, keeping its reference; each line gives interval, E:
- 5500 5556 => 0.508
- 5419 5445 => 0.505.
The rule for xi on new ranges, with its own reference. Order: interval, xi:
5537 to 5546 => 5537.77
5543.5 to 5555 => 5549.26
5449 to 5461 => 5449.23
